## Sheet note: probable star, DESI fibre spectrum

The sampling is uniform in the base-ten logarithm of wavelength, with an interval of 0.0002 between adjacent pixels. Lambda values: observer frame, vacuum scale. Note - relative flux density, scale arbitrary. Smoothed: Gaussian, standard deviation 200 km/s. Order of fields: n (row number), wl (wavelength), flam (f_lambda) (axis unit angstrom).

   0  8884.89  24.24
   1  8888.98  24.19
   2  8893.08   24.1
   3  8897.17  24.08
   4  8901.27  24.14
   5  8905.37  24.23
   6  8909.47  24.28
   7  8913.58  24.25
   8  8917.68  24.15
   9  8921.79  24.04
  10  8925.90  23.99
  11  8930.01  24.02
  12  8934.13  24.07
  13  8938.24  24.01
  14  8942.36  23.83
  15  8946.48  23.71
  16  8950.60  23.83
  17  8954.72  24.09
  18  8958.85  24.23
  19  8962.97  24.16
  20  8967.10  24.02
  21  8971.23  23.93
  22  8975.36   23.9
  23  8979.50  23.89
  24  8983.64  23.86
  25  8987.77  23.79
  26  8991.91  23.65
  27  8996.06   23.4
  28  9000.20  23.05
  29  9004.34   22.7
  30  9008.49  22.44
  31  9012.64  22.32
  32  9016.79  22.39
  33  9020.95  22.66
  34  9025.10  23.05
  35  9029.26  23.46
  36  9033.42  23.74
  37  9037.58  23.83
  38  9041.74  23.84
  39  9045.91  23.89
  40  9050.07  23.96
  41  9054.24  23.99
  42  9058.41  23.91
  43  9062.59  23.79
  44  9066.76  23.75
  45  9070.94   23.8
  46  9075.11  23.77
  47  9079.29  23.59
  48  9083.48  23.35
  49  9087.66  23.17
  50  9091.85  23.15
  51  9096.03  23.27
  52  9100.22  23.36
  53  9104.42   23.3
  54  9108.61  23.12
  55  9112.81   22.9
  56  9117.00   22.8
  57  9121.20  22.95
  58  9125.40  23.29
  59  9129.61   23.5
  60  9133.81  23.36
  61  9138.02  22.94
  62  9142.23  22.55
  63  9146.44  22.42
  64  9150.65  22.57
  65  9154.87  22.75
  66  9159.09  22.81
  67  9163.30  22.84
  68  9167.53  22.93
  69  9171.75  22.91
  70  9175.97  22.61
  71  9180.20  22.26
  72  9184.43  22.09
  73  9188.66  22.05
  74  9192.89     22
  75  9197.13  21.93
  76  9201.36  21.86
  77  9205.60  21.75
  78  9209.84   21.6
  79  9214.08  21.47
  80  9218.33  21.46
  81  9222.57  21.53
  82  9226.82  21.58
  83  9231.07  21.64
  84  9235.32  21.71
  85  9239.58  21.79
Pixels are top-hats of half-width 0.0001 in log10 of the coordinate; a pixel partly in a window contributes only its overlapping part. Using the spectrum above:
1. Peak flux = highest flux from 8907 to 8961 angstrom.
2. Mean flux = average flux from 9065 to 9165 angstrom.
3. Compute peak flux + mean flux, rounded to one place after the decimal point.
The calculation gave 47.4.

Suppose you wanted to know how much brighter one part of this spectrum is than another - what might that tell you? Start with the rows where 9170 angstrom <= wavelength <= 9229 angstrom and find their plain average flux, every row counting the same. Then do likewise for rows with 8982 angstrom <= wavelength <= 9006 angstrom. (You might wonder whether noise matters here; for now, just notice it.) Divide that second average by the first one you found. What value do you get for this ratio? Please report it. 1.07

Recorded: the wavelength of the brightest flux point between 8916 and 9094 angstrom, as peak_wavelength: 8958.85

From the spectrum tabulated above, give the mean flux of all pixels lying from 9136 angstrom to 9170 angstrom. 22.7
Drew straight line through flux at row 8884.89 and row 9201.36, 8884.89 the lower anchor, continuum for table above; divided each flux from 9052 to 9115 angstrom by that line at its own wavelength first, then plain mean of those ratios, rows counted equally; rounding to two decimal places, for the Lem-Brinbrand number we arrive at 1.03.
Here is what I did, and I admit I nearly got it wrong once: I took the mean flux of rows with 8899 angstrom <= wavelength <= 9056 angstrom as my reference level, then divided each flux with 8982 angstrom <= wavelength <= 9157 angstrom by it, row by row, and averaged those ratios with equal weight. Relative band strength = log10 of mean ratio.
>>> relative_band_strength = -0.008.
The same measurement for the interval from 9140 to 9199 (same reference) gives -0.023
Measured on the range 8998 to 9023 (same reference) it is -0.021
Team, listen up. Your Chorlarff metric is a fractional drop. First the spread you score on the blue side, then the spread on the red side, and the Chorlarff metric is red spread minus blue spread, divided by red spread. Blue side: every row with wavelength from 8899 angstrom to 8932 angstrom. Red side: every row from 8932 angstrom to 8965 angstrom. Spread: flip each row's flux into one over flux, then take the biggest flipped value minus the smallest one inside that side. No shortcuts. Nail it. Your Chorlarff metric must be 0.4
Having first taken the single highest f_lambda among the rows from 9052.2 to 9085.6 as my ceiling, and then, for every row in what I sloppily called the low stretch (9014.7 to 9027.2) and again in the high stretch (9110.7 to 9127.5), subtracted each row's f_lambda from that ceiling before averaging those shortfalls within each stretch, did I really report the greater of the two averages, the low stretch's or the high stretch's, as 1.3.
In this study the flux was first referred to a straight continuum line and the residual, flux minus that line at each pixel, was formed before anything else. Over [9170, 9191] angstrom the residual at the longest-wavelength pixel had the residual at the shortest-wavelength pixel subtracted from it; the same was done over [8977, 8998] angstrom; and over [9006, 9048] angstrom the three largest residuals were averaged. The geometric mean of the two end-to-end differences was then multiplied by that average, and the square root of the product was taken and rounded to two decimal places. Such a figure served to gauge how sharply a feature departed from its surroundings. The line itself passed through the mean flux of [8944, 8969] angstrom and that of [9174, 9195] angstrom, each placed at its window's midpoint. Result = 0.52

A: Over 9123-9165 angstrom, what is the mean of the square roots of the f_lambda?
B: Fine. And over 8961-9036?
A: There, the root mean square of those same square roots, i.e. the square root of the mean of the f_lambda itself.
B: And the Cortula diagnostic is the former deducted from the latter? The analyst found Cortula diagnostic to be 0.047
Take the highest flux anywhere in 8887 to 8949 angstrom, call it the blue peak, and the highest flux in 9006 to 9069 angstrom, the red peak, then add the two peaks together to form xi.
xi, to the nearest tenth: 48.3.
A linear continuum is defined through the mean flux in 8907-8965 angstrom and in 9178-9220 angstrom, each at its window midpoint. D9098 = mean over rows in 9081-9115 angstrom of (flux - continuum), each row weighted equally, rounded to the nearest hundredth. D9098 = 0.51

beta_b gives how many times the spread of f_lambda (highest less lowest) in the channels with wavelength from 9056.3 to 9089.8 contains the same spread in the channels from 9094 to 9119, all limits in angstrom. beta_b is 1.3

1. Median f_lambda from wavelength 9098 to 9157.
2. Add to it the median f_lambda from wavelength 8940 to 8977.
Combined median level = 46.9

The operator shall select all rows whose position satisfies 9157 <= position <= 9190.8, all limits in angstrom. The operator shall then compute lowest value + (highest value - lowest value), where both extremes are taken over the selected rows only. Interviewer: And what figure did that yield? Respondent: 22.9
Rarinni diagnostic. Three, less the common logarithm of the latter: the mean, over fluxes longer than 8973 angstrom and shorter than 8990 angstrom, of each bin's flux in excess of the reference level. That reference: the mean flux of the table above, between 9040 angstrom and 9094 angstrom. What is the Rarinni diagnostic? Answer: 3.77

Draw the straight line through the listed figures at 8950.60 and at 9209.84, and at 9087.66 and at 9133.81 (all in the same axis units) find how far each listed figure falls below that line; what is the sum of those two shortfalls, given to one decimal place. -1.6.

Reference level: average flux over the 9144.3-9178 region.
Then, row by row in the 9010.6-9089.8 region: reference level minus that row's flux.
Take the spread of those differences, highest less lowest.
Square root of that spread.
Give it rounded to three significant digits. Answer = 1.29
